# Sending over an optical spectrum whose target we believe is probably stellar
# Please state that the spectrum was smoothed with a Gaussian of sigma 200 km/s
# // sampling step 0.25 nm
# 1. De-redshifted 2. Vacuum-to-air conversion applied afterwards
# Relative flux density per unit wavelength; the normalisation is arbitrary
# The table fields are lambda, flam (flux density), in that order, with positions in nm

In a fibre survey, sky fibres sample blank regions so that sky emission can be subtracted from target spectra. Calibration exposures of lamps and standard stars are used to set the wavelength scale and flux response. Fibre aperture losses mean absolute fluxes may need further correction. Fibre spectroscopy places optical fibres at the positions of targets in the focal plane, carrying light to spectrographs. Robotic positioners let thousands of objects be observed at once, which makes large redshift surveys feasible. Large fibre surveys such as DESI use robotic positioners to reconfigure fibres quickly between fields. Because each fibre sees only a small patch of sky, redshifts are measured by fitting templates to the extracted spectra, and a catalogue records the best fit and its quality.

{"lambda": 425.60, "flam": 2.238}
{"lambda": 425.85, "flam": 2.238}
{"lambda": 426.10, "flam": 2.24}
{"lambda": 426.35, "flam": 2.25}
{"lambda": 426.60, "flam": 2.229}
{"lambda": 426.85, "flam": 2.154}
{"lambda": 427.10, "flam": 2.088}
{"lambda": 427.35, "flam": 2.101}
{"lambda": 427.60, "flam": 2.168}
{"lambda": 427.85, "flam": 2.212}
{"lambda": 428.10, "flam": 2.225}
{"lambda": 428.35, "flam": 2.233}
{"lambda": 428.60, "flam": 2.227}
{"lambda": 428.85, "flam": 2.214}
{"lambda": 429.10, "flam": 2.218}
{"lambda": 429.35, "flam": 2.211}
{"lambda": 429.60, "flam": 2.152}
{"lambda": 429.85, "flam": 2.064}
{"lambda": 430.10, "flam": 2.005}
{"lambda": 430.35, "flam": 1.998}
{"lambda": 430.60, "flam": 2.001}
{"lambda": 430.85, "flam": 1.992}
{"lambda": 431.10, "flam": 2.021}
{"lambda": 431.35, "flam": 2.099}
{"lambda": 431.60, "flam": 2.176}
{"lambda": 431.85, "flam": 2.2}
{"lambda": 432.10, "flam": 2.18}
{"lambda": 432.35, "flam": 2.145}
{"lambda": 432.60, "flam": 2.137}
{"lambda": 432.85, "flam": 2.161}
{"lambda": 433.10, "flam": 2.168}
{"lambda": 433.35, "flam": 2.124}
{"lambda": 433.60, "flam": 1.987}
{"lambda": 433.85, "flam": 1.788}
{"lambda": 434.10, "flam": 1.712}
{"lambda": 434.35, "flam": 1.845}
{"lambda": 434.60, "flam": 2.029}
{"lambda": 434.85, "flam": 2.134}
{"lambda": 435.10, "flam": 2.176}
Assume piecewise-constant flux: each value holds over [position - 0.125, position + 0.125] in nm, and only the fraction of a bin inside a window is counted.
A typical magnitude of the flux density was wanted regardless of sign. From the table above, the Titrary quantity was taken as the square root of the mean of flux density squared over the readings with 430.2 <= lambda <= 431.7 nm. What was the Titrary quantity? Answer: 2.05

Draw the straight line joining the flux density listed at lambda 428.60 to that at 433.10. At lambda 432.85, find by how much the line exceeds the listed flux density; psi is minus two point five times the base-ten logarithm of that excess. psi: 5.0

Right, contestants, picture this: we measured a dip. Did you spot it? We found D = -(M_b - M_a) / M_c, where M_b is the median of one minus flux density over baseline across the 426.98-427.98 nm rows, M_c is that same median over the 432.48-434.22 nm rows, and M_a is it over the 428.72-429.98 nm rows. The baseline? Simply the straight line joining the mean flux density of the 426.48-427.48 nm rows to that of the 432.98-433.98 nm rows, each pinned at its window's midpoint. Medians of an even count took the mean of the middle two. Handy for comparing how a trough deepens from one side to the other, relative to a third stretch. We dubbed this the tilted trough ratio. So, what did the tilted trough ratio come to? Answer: 1.0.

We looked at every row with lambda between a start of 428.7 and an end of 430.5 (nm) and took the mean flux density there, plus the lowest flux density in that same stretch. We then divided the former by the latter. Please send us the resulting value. 1.06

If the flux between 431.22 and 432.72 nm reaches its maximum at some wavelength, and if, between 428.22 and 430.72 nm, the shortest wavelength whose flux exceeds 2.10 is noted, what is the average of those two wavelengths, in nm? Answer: 430.10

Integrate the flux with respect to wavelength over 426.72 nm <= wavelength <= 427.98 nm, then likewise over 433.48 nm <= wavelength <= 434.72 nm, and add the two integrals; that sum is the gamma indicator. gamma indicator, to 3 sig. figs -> 5.02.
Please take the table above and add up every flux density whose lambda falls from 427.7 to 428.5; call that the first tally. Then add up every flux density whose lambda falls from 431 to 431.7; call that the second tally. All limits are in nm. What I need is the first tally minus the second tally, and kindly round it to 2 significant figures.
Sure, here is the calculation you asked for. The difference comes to 0.37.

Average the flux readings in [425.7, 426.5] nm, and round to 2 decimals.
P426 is 2.24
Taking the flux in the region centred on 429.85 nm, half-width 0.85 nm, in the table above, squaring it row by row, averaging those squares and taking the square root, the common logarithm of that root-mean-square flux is 0.321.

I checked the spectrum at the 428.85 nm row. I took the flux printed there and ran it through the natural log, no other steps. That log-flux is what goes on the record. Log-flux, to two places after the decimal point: 0.79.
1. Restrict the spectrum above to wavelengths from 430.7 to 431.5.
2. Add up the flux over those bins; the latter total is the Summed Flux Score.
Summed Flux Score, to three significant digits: 6.11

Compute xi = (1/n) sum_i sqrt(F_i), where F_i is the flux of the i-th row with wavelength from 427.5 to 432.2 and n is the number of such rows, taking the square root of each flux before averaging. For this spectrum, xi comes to 1.46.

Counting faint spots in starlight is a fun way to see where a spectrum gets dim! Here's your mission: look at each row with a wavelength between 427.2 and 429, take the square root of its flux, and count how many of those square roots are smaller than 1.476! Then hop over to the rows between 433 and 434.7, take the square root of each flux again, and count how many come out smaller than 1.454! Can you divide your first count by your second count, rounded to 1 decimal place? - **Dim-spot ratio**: 0.4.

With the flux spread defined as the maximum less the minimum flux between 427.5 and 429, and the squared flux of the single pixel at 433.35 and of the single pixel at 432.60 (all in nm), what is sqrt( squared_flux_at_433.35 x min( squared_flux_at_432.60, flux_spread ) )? 0.54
